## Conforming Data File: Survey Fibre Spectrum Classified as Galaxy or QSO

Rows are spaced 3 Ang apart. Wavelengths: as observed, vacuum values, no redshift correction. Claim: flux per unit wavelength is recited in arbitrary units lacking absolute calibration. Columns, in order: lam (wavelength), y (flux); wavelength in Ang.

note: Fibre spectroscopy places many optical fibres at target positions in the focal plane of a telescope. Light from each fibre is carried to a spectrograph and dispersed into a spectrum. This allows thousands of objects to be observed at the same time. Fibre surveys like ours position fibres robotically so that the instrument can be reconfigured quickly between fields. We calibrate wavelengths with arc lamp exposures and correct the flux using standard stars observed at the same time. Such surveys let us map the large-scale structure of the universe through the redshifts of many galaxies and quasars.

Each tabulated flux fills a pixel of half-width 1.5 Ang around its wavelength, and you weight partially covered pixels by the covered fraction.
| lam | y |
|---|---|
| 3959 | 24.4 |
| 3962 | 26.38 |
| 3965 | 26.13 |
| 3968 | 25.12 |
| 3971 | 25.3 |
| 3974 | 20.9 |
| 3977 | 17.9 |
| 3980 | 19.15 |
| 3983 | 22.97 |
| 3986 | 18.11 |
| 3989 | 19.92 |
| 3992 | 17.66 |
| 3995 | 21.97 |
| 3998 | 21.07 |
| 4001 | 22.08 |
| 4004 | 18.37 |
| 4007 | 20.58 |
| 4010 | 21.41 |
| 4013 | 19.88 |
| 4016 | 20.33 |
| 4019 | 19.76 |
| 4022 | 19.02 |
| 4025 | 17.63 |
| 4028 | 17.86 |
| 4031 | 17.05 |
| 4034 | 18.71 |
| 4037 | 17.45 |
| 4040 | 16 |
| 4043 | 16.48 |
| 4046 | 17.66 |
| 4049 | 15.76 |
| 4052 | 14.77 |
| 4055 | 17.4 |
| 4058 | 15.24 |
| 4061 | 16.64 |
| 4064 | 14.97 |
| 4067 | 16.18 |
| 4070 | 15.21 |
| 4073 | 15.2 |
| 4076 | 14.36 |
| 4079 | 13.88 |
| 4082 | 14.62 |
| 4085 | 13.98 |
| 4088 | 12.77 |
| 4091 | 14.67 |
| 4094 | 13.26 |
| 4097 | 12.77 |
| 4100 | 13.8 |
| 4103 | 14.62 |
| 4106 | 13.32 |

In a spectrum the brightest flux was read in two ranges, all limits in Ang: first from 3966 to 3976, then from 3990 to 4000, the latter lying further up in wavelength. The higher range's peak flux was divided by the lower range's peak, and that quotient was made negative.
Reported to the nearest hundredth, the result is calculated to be -0.87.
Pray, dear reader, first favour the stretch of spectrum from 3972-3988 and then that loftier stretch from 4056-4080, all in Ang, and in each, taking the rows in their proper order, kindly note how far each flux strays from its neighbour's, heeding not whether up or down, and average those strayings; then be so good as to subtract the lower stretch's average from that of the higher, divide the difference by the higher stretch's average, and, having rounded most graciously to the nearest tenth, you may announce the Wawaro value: -2.4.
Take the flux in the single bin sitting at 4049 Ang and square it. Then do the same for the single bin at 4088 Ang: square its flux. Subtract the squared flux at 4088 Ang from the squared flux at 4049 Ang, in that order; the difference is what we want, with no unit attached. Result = 85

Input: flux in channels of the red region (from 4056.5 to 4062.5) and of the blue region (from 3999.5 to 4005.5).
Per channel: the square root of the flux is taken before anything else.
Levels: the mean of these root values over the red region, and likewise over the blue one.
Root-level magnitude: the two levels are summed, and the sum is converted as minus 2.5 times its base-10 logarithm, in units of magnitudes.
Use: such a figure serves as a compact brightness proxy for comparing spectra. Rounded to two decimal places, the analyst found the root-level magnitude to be -2.32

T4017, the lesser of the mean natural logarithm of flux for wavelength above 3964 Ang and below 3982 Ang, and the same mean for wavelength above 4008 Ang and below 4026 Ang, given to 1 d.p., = 3.0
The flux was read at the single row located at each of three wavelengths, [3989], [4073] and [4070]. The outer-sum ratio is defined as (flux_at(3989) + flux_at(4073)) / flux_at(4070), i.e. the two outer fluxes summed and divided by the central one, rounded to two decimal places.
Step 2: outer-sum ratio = 2.31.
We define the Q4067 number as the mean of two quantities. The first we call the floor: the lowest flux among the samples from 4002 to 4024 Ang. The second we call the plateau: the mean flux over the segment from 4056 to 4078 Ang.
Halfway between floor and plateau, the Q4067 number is 16.9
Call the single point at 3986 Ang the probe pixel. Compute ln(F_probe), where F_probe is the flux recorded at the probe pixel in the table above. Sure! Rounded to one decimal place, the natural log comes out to 2.9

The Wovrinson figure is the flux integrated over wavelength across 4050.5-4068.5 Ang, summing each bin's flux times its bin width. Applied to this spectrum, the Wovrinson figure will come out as 286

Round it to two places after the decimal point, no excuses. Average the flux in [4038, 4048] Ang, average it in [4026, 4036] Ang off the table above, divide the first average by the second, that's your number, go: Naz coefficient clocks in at 0.94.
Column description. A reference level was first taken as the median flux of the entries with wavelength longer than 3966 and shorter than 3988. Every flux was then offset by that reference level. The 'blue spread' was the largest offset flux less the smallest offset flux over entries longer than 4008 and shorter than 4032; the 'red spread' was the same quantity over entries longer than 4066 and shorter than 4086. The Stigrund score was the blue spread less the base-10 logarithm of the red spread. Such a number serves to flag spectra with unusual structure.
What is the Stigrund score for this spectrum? 4.0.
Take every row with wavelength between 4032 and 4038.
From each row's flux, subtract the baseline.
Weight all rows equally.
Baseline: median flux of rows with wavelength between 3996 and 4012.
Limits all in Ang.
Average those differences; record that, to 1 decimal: -3.0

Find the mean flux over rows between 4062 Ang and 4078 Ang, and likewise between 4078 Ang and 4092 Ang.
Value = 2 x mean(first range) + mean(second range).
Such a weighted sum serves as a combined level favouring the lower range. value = 44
